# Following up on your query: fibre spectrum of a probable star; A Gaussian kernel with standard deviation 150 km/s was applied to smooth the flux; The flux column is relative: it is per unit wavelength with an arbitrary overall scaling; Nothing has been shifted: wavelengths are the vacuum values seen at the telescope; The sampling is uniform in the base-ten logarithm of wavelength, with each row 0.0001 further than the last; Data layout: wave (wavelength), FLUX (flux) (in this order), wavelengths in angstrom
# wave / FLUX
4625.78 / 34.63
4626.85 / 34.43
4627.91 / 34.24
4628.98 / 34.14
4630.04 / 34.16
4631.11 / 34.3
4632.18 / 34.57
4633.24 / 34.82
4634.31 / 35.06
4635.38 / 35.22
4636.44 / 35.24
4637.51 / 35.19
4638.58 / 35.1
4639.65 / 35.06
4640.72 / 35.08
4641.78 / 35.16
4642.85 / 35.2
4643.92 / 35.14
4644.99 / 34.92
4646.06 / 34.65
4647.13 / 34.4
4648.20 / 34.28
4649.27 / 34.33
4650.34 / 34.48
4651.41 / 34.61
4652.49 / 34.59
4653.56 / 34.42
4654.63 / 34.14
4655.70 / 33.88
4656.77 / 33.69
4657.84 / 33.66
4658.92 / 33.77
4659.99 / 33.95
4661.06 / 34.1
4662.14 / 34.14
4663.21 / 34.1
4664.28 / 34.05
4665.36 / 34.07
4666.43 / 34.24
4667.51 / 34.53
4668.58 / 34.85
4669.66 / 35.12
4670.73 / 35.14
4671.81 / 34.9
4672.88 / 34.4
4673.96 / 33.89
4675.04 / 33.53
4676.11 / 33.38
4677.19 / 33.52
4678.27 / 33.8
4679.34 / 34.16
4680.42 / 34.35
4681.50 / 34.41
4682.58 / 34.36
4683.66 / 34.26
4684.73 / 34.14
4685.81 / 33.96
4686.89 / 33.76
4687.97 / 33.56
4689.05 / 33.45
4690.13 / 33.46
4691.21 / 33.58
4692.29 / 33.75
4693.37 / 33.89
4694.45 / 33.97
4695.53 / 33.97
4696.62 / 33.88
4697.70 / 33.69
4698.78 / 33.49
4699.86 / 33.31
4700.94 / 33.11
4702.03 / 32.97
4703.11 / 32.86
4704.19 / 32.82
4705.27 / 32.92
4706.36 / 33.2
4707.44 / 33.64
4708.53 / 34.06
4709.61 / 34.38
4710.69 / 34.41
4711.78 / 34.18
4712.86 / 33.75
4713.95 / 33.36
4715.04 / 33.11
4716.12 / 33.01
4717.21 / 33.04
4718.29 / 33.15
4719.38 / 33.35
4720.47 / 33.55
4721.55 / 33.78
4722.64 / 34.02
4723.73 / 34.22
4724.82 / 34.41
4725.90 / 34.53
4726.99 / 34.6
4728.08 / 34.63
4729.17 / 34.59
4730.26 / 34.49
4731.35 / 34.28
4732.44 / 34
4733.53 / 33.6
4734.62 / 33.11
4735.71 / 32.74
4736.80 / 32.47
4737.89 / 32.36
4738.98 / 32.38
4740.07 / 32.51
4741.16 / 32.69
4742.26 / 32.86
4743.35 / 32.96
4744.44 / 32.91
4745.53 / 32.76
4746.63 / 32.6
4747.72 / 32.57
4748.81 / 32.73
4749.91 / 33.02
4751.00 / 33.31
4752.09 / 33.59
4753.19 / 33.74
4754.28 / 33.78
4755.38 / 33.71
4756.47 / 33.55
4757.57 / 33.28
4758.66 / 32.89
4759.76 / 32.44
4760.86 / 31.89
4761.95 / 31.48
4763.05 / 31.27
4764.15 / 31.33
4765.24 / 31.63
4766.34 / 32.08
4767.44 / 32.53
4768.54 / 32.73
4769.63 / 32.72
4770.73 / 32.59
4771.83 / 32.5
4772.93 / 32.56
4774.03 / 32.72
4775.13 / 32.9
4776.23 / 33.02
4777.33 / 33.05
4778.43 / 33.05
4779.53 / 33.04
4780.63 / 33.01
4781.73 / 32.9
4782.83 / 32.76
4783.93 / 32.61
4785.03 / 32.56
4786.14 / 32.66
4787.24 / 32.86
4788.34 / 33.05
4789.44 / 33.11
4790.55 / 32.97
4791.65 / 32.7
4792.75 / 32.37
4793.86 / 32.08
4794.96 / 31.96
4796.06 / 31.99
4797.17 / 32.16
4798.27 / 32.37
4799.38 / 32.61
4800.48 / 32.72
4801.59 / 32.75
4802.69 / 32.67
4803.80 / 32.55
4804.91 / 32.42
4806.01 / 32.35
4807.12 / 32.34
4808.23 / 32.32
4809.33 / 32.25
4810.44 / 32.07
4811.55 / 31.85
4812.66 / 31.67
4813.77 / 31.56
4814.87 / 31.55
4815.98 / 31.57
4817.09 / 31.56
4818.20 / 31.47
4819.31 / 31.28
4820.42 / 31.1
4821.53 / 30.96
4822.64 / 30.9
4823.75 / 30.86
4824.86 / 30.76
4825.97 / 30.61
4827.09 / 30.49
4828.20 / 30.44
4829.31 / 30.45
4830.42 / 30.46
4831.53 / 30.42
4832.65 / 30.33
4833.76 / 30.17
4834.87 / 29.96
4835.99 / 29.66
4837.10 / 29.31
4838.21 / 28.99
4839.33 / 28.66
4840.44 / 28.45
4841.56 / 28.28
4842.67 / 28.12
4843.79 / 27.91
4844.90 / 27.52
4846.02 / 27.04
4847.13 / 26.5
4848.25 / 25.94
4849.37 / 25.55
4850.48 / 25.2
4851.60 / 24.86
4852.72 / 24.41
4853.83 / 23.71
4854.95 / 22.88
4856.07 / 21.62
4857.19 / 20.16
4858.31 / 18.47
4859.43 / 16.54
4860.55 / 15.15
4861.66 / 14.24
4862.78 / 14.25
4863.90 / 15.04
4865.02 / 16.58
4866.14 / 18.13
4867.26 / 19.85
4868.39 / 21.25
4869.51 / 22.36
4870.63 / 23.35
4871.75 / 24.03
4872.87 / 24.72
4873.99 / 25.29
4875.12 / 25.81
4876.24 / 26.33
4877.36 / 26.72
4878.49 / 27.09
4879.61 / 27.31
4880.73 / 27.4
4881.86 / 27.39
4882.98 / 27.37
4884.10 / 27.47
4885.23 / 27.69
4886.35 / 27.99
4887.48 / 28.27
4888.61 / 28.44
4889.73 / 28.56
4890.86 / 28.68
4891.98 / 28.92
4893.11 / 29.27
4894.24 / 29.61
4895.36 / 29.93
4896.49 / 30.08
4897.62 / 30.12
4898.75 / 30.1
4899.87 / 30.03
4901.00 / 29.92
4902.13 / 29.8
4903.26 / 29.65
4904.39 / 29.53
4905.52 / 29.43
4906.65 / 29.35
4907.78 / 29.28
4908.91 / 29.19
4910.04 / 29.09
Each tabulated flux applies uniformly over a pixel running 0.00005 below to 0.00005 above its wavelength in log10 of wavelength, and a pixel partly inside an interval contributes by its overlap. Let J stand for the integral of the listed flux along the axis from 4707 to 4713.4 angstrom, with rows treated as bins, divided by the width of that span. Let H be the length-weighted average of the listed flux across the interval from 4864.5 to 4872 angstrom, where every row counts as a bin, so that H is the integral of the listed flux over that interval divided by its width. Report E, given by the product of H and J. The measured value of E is 705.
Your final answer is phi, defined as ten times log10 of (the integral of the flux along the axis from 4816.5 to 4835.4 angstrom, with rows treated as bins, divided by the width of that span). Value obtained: 14.9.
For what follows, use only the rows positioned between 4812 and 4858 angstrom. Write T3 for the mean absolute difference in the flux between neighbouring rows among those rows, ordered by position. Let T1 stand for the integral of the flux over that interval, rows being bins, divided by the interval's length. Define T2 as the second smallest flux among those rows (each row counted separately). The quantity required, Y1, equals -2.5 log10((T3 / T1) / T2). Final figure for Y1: 8.3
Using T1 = 29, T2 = 21.62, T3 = 0.29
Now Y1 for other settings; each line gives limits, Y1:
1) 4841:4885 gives 6.7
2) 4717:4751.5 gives 9.4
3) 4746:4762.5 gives 9.0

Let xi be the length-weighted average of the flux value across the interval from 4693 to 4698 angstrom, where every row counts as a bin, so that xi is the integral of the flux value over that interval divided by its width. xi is 33.9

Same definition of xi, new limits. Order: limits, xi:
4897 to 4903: 30.0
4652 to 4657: 34.2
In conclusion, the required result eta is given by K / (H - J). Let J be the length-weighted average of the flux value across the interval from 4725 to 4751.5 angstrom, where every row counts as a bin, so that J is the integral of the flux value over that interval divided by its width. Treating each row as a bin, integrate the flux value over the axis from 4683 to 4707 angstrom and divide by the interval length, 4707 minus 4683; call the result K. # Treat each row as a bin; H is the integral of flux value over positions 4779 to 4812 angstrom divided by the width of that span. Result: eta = -44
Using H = 32.5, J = 33.3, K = 33.6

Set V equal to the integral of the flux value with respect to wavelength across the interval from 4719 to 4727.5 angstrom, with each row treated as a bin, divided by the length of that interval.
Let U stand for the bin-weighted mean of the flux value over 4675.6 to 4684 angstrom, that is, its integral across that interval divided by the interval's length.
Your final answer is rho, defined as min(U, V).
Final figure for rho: 34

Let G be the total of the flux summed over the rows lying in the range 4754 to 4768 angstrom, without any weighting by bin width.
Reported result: 422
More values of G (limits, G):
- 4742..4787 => 1342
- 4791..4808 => 486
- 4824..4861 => 879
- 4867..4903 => 871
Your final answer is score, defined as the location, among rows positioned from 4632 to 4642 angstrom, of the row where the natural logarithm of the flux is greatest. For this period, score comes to 4636.44 angstrom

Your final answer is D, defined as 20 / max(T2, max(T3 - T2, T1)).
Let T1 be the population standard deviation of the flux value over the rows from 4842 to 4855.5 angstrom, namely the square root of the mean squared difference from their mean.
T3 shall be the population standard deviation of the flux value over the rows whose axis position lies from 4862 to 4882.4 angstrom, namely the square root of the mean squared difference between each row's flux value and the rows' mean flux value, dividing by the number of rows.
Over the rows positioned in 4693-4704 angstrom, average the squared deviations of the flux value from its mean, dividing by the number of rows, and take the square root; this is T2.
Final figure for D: 5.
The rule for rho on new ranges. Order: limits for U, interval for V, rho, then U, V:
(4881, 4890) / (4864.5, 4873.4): 21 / 27.9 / 21.3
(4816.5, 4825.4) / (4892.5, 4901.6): 30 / 31.1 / 29.9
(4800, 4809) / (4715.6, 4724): 33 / 32.5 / 33.5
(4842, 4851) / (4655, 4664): 27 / 26.8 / 33.9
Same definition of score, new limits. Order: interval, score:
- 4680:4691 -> 4681.50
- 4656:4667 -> 4666.43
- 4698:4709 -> 4708.53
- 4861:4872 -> 4871.75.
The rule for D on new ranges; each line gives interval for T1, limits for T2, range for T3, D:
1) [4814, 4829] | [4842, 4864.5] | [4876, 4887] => 4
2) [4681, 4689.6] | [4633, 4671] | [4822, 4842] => 40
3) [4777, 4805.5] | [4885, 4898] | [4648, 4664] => 25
